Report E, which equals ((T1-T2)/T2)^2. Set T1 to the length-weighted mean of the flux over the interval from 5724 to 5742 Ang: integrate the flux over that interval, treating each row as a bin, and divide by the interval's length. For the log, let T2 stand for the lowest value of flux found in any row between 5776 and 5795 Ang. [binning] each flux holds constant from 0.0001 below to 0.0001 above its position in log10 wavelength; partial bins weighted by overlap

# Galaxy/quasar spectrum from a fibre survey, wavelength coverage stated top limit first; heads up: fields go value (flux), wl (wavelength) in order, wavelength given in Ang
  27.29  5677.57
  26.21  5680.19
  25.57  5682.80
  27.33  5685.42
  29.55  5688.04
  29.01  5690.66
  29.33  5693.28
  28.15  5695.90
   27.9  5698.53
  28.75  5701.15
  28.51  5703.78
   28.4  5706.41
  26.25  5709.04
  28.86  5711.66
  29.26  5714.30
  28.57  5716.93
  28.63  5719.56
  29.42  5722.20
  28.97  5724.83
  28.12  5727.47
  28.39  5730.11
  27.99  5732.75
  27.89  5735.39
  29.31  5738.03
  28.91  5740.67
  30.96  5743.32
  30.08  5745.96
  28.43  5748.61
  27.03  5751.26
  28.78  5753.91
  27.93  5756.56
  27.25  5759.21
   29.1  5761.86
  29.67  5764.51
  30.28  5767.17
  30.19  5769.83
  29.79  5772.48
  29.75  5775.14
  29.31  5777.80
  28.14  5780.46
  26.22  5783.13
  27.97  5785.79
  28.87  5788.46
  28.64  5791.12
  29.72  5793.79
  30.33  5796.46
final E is 0.007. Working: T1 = 28.5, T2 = 26.22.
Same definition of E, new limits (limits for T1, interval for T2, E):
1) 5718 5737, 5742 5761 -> 0.003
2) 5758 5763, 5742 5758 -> 0.002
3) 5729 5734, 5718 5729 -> 0.000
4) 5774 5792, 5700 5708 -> 0.000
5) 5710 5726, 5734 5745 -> 0.001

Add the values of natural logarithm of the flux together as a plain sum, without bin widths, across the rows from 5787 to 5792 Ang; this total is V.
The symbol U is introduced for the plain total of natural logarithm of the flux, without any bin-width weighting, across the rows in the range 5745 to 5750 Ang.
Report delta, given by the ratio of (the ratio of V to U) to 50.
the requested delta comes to 0.0199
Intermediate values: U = 6.75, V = 6.72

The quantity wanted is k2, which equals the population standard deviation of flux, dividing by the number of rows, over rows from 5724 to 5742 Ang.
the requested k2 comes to 0.5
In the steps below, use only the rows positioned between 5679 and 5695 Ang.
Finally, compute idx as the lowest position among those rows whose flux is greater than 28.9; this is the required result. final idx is 5688.04 Ang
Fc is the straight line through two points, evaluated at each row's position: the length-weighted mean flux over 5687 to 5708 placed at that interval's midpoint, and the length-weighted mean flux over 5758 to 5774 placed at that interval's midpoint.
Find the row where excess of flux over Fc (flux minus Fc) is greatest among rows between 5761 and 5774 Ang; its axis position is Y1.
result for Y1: 5767.17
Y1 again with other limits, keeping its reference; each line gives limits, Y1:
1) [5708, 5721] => 5714.30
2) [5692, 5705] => 5693.28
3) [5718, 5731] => 5722.20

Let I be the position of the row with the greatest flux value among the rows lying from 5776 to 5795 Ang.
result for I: 5793.79 Ang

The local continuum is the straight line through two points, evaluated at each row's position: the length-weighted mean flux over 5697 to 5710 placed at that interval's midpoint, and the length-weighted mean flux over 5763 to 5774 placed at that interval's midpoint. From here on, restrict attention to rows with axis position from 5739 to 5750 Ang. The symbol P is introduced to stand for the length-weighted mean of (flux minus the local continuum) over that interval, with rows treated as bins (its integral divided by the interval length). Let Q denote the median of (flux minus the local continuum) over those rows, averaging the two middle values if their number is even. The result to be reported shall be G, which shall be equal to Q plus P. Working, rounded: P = 0.3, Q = 0.3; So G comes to 0.6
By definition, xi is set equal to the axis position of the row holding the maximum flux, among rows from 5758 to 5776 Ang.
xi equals 5767.17 Ang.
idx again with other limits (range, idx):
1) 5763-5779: 5764.51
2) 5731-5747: 5738.03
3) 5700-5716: 5714.30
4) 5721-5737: 5722.20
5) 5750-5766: 5761.86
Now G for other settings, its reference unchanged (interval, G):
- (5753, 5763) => -2.6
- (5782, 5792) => -4.9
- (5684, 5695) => 2.7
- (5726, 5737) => -1.4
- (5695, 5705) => 0.9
